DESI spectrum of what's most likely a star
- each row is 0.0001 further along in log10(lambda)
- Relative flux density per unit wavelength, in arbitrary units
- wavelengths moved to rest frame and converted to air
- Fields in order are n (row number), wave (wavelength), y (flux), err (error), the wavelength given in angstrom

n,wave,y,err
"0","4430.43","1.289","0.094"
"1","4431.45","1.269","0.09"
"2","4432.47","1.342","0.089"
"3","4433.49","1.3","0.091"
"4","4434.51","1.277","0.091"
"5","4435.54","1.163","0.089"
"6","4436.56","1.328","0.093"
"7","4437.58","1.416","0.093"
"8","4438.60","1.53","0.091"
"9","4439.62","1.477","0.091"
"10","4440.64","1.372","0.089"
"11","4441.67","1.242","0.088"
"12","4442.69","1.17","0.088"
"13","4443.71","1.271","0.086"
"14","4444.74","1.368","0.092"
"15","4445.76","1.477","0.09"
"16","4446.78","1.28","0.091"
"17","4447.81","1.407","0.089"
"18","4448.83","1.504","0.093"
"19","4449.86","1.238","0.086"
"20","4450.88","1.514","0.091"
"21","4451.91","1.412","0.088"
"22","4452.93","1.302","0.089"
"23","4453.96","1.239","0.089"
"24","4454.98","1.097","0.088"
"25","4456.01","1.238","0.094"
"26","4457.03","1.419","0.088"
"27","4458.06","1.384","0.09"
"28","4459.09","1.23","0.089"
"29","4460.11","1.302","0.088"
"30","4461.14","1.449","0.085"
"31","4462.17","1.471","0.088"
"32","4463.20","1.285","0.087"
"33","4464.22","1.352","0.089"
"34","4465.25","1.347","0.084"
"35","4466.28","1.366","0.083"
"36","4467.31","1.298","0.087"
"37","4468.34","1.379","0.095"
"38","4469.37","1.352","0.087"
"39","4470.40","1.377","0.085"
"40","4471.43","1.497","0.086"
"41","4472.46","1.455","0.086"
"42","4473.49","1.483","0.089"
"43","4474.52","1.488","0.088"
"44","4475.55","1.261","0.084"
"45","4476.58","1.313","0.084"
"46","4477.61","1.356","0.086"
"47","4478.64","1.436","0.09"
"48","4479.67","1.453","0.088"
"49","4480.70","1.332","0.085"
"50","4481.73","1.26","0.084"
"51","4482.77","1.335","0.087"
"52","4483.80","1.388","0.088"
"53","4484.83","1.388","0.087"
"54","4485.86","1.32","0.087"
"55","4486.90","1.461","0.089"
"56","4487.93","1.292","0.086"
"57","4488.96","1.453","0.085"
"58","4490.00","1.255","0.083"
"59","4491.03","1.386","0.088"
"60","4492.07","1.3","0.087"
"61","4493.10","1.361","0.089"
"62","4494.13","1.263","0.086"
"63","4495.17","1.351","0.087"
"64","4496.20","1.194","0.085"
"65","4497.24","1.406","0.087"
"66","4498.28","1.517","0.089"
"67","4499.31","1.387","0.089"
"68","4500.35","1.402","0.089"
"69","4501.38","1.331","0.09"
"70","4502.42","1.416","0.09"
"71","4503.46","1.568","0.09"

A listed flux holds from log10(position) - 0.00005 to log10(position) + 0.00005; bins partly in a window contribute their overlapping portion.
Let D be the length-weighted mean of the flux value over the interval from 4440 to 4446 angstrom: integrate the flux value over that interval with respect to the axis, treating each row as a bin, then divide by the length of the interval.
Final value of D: 1.31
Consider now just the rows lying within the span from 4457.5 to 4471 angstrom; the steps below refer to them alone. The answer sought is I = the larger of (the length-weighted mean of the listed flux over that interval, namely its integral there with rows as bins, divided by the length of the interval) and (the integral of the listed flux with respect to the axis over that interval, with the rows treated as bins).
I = 18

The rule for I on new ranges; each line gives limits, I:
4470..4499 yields 40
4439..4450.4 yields 15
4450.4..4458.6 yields 11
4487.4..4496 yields 11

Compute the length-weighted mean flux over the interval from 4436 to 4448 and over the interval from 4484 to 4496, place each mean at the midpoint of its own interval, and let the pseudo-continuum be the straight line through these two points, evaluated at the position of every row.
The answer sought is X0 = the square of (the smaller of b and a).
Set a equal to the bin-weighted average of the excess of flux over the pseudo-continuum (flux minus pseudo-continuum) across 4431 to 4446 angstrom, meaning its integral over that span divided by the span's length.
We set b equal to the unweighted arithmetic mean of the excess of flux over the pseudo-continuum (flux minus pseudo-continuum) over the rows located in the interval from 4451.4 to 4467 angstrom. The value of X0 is 0.0009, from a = -0.03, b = -0.03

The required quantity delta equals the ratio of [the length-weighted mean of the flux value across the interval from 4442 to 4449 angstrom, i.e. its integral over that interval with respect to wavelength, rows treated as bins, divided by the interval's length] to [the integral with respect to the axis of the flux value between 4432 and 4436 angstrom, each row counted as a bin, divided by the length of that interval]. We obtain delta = 1.06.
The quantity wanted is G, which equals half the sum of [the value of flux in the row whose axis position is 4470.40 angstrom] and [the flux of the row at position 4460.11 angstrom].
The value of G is 1.34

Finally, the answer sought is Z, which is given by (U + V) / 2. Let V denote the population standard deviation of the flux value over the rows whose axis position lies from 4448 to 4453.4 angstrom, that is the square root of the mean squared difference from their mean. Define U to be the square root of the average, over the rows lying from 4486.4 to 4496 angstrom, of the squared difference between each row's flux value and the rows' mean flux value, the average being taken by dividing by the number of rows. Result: 0.091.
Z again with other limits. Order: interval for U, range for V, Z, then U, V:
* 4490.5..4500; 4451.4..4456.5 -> 0.095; 0.087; 0.10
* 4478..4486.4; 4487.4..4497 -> 0.067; 0.060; 0.07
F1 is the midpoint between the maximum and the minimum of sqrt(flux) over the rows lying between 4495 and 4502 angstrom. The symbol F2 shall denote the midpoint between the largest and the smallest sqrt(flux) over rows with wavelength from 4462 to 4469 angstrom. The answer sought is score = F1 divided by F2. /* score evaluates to 0.99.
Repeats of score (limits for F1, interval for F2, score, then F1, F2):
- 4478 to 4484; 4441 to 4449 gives 1.01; 1.16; 1.15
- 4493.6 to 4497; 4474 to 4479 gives 0.96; 1.13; 1.17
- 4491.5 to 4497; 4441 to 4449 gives 0.98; 1.13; 1.15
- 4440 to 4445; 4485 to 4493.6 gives 0.97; 1.13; 1.16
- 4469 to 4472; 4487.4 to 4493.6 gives 1.03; 1.19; 1.16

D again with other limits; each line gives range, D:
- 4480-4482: 1.32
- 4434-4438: 1.29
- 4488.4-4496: 1.33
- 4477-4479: 1.39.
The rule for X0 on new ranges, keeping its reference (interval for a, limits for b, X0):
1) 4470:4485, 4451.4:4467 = 0.0008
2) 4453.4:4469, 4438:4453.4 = 0.0009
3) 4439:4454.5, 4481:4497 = 0.0002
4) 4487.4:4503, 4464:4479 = 0.0001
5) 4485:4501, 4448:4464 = 0.0003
